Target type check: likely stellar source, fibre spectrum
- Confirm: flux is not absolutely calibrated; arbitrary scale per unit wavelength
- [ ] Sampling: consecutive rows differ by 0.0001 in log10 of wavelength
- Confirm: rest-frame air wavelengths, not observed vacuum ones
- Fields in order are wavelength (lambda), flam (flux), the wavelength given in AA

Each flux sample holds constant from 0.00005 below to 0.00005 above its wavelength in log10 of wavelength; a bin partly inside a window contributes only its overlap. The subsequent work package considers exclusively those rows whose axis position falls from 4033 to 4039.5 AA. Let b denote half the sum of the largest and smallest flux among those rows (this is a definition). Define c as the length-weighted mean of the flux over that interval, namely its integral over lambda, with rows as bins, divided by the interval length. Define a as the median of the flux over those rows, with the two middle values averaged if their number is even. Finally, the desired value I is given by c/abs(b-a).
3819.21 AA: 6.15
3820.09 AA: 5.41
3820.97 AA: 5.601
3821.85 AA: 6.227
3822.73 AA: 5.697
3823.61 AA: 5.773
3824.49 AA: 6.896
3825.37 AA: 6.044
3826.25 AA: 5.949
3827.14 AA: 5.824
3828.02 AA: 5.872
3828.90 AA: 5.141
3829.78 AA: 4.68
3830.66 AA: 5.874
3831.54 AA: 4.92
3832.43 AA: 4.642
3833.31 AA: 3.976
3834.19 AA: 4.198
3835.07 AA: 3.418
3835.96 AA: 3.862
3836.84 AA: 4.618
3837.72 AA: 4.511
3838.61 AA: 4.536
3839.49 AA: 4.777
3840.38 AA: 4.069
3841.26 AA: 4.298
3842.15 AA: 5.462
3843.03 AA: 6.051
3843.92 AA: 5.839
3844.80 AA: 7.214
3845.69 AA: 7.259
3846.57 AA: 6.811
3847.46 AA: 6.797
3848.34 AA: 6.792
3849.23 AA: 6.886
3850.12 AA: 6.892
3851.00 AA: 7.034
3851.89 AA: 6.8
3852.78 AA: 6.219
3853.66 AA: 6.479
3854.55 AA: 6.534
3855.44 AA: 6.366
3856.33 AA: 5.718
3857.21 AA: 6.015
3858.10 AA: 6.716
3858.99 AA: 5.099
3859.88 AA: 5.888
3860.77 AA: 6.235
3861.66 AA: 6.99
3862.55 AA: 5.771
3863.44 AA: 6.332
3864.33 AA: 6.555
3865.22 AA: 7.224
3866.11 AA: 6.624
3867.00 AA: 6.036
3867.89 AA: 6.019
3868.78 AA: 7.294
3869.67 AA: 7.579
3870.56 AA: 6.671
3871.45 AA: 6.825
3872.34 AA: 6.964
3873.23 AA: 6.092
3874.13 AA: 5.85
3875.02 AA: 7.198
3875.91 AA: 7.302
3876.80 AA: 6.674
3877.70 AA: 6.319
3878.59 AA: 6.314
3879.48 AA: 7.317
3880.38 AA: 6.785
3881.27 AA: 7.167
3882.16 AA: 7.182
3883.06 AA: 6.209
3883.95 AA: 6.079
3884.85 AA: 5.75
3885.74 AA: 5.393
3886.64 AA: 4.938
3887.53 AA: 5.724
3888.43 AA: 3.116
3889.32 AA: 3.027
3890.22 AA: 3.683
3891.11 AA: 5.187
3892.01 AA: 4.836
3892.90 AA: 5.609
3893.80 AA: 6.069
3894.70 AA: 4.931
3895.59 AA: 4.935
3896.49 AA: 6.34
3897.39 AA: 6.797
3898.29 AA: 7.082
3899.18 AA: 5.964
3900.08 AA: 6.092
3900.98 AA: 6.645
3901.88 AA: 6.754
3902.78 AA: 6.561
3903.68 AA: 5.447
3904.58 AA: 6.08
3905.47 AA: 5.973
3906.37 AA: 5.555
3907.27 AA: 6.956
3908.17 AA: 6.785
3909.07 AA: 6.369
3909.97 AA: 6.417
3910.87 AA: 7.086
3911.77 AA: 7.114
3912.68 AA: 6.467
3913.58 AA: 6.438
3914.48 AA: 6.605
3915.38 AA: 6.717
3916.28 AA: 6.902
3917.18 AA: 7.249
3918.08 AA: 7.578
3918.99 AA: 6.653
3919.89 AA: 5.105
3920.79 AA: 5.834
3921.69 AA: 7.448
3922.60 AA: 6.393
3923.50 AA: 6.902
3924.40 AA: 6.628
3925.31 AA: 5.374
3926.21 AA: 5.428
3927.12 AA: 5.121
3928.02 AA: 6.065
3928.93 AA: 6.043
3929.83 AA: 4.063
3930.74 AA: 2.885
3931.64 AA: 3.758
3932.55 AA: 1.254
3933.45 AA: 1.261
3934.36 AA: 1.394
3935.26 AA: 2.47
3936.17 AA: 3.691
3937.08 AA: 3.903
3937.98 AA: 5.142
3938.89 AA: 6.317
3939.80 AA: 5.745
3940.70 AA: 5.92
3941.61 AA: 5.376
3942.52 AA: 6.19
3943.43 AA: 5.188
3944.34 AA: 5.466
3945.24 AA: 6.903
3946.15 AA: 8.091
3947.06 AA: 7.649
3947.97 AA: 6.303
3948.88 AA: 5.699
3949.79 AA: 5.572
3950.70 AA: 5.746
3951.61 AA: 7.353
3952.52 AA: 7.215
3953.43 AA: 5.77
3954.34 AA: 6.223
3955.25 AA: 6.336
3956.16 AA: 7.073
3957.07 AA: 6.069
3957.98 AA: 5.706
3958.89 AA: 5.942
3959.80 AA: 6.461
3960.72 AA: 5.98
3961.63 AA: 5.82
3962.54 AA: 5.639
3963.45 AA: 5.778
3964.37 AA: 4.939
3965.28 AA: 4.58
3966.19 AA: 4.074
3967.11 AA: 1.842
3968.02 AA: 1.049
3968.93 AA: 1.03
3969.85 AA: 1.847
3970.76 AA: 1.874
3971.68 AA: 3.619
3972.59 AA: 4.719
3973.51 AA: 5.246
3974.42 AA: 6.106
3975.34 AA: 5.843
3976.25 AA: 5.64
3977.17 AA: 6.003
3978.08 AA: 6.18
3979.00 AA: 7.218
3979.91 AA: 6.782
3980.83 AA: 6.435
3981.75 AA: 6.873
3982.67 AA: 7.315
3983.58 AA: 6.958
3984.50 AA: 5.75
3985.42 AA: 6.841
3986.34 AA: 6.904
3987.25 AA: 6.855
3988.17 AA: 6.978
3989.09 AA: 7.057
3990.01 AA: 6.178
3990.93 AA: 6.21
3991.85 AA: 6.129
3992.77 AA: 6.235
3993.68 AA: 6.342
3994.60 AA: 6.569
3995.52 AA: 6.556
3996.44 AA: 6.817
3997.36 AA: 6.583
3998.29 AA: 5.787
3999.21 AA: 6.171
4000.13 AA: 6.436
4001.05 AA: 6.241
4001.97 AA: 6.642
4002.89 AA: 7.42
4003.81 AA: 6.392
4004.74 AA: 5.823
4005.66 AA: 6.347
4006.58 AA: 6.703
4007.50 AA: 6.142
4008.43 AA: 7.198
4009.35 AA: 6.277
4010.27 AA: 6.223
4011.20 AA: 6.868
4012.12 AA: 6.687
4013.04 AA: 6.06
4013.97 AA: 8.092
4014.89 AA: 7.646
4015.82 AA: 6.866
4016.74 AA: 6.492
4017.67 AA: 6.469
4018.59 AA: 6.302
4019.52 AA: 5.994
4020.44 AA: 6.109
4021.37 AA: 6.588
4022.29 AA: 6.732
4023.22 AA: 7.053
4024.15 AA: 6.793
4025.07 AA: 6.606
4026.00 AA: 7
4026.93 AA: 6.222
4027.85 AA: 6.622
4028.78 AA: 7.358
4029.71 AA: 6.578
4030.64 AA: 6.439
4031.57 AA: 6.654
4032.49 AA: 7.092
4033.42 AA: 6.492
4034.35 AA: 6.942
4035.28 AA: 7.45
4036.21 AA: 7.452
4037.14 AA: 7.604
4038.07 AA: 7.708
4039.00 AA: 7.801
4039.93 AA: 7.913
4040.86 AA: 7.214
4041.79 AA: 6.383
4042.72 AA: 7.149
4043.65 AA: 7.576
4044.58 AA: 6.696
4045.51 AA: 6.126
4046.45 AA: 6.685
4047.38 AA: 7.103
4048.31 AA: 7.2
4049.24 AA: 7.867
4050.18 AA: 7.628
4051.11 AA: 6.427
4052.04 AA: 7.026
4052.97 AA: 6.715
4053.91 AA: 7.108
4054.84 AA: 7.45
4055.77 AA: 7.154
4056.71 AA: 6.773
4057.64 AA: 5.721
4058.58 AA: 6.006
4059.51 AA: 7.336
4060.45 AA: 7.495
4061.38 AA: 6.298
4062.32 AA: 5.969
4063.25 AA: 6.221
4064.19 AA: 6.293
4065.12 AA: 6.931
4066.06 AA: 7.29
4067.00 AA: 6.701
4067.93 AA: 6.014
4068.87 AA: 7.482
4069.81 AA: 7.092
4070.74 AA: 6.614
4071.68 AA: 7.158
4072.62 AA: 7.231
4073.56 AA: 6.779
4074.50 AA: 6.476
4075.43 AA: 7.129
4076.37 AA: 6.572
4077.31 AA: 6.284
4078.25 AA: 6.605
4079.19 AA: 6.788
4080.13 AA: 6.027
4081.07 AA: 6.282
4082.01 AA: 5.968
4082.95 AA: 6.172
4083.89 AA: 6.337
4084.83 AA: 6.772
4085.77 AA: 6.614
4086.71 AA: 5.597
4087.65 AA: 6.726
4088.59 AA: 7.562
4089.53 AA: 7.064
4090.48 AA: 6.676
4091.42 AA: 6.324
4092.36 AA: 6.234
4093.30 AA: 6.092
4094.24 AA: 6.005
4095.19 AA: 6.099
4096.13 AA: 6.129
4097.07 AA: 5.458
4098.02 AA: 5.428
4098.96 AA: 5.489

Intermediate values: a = 7.5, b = 7.15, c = 7.35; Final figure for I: 24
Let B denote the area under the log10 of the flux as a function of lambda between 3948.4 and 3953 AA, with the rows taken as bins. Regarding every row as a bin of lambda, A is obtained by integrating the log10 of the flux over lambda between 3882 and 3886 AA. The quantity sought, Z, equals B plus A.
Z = 6.8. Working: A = 3.1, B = 3.7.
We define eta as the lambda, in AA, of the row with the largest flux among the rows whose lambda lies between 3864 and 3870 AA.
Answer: 3869.67 AA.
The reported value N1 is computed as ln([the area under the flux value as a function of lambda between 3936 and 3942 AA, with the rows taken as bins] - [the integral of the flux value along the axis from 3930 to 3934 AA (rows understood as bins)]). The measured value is 3.1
